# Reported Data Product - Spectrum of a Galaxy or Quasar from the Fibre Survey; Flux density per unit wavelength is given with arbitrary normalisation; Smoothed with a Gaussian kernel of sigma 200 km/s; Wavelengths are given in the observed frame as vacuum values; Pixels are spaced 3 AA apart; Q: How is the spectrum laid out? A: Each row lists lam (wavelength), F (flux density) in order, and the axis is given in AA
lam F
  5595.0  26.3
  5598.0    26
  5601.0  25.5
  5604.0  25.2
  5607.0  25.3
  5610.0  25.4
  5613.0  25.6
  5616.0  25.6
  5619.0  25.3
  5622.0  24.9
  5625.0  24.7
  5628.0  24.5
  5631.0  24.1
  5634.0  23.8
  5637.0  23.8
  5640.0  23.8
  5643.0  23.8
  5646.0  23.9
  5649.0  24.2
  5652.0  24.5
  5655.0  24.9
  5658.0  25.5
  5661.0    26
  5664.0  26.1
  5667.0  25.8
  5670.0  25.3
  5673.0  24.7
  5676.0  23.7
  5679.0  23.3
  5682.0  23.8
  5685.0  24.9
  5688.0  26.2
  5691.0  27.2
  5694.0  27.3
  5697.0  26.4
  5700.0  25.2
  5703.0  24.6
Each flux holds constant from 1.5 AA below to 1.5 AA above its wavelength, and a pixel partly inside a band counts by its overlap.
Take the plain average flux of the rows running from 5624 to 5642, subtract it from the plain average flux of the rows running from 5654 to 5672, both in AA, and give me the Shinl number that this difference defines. 1.5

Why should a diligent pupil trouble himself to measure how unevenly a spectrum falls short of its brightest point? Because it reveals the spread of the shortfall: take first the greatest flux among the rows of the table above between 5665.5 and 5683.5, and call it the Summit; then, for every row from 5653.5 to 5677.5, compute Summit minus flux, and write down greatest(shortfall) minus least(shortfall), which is 2.4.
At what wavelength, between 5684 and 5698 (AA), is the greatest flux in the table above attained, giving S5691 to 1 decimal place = 5694.0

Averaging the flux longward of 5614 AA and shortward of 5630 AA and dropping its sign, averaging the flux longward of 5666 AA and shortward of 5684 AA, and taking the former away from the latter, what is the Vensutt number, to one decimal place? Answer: -0.6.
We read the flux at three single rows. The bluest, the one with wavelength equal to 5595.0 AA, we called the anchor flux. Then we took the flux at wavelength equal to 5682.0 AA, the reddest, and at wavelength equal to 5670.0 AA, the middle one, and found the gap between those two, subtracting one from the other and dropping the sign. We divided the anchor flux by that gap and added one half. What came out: 18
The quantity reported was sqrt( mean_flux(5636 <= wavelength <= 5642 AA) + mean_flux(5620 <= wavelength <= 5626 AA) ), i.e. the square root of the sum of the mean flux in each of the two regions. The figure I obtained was 6.97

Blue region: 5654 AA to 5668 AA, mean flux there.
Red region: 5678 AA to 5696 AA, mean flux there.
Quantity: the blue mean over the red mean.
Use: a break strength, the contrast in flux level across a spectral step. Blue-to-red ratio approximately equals 1.01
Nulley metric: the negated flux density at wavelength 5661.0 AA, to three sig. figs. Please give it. -26.0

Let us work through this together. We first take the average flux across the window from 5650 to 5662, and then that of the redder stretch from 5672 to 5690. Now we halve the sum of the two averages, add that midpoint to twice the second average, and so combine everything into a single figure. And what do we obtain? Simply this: 74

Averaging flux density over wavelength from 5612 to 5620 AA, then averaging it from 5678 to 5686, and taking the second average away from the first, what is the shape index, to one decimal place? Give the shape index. 1.5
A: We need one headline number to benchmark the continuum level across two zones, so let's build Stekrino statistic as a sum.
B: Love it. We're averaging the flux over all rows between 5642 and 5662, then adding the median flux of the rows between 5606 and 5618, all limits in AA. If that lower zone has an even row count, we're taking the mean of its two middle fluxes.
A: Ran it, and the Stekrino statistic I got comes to 50.2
